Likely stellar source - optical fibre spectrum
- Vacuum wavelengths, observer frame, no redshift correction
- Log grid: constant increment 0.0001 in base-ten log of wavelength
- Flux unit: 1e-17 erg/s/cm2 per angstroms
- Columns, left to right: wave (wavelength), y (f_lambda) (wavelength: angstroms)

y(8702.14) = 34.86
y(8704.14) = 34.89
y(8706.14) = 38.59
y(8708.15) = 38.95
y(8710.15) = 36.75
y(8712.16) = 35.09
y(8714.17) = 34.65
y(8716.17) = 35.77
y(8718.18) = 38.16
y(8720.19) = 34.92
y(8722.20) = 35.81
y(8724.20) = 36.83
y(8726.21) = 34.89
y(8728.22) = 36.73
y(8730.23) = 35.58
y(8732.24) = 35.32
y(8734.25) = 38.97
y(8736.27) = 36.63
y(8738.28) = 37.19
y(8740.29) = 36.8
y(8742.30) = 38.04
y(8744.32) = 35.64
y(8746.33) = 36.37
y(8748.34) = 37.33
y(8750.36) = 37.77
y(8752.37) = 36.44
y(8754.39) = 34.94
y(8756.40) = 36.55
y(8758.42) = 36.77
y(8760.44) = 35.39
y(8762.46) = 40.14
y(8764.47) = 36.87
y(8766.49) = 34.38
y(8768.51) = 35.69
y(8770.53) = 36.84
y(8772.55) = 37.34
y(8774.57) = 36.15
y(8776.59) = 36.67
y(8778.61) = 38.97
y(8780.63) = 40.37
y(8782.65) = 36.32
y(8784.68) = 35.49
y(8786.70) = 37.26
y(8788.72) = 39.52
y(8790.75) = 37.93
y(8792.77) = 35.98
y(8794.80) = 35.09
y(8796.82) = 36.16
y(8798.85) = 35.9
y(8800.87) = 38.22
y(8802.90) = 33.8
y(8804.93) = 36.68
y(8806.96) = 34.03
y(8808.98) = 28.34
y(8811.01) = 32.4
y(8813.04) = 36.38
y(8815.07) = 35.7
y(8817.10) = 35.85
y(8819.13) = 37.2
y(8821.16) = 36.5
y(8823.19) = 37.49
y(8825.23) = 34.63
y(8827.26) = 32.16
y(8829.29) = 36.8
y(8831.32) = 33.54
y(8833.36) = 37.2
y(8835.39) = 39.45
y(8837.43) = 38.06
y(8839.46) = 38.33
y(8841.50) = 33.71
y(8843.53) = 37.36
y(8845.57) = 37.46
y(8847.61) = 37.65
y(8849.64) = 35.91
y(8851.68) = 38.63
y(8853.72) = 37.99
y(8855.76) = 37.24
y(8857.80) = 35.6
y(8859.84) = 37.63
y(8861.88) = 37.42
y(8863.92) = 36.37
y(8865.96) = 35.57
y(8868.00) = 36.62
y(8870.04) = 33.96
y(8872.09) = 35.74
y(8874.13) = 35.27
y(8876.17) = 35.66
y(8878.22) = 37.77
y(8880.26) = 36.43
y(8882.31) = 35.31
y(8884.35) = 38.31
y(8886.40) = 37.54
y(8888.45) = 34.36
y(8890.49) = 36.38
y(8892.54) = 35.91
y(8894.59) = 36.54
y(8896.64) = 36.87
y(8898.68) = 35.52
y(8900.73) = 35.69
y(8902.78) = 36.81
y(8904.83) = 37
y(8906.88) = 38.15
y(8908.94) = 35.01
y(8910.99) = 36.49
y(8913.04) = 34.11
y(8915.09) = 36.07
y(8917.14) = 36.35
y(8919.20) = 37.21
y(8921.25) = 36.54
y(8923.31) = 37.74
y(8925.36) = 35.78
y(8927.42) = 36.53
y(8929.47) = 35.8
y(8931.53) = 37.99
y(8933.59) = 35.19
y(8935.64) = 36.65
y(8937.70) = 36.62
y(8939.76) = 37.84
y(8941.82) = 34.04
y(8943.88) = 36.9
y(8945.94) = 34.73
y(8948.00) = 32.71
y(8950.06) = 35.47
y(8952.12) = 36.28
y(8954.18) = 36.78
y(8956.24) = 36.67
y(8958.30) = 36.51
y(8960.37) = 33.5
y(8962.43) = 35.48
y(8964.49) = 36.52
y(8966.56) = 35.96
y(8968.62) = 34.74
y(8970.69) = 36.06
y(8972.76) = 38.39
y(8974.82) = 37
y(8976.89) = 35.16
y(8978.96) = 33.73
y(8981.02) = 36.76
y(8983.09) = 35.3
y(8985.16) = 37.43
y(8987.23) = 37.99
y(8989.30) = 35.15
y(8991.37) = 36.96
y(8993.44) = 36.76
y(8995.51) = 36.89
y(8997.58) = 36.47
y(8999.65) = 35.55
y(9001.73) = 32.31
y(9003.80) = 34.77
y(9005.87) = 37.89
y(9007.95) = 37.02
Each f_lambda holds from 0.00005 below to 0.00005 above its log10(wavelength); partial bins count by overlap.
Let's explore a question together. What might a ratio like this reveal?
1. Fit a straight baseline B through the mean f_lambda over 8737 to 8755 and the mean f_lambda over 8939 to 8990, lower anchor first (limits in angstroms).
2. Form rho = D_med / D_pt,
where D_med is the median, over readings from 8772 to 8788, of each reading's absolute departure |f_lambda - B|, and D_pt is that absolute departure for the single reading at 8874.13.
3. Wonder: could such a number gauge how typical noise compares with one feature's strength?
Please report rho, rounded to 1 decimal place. 0.7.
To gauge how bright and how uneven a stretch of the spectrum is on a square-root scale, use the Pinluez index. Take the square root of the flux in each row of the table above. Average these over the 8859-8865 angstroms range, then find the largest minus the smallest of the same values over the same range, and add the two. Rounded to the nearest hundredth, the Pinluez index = 6.20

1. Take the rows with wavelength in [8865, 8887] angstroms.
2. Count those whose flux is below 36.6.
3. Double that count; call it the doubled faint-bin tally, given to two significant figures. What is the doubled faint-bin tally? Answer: 14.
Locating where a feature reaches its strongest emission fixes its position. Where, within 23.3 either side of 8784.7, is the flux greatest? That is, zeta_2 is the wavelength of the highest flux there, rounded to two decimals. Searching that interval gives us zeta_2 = 8780.63 angstroms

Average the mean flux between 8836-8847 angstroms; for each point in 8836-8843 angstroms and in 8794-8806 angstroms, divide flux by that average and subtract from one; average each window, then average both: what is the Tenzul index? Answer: 0.017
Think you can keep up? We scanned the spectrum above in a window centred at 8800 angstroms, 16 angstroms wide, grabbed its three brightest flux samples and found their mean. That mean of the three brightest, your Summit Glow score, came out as 37.0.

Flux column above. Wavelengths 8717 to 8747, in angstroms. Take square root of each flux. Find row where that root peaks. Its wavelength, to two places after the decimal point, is 8734.25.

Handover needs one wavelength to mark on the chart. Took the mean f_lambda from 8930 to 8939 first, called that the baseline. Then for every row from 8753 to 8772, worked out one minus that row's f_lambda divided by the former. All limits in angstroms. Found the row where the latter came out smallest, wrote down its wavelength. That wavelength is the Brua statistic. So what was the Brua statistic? 8762.46 angstroms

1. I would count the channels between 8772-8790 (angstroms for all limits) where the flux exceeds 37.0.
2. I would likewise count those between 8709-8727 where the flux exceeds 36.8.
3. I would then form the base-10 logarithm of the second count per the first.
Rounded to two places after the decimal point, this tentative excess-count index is -0.40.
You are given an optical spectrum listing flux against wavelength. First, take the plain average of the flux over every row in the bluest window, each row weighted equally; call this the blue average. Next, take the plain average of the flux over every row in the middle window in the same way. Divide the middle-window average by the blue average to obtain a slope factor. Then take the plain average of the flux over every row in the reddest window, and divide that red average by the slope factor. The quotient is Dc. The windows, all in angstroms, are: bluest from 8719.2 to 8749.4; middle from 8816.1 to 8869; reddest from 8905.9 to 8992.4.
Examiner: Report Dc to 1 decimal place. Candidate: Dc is 35.9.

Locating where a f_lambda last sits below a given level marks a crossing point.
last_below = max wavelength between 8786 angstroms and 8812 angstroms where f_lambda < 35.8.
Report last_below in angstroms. 8811.01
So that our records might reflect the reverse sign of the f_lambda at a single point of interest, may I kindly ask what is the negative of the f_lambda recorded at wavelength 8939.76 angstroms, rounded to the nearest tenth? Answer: -37.8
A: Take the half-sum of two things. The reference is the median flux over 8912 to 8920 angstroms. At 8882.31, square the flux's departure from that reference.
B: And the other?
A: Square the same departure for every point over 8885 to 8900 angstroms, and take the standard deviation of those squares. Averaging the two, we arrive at 1.0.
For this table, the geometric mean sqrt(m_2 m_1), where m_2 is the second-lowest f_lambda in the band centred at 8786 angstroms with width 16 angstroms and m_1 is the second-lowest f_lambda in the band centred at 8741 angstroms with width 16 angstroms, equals 36.2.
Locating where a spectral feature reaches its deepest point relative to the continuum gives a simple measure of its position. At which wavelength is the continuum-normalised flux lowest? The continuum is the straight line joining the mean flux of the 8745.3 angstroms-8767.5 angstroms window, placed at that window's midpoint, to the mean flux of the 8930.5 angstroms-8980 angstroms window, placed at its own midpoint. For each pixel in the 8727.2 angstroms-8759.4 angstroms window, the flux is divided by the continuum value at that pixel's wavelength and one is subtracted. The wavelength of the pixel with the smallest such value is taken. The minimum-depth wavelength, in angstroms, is 8754.39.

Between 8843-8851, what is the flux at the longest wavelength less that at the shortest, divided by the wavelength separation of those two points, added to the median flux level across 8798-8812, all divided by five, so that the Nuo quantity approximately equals 6.76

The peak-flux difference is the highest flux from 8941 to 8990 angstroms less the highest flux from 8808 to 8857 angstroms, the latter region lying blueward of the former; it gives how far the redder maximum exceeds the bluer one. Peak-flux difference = -1.1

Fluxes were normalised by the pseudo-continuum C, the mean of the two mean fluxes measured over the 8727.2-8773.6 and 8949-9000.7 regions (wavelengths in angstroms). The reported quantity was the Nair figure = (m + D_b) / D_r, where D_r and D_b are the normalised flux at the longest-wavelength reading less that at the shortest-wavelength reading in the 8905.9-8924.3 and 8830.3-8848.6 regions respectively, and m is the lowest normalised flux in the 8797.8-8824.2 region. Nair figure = -79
